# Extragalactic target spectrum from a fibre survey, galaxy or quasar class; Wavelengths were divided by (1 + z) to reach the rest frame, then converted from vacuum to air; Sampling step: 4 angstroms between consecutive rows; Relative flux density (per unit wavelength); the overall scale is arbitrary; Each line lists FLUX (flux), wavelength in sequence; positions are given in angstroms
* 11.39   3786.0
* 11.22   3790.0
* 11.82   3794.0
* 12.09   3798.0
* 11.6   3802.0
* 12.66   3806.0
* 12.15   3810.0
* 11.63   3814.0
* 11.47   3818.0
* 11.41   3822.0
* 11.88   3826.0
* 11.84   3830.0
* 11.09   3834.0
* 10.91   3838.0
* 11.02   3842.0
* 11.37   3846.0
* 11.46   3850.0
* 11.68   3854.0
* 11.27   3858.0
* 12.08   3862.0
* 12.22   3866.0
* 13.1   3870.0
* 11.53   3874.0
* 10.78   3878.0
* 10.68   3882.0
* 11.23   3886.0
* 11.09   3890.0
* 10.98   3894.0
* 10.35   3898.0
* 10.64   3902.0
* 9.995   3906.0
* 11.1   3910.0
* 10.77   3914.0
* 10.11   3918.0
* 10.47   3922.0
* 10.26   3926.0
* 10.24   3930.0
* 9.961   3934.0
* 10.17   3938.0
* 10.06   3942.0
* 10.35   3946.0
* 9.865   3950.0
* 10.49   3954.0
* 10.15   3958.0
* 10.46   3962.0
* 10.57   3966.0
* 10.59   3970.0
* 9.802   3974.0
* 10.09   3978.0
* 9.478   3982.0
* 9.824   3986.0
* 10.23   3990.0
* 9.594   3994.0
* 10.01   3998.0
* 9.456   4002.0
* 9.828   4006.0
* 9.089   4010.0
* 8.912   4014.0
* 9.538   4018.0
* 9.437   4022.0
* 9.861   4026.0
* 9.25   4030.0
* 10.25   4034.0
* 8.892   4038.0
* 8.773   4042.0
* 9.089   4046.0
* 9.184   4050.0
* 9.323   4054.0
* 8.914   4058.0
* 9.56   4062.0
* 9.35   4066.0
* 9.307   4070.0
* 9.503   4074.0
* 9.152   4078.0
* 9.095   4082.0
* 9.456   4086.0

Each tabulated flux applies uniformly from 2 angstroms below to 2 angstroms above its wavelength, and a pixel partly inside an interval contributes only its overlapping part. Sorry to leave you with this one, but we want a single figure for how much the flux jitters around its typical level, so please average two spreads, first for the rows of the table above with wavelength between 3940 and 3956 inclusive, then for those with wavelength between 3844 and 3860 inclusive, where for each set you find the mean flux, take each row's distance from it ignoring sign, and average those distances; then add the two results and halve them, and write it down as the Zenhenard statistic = 0.18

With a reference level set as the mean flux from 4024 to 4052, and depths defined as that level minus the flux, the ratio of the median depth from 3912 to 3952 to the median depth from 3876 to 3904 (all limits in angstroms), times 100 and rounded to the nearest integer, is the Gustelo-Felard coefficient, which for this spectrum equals 60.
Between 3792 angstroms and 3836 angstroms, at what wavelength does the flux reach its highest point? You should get 3806.0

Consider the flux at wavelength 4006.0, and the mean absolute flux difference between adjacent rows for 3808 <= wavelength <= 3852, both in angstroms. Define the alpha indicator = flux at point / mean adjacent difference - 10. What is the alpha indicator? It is 26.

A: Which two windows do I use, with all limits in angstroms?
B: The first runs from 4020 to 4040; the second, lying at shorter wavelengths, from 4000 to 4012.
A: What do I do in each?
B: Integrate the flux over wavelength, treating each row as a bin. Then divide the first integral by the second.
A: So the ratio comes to 1.7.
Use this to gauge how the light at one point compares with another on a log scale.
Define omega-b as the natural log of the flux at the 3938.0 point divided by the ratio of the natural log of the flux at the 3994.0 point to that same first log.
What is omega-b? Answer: 2.38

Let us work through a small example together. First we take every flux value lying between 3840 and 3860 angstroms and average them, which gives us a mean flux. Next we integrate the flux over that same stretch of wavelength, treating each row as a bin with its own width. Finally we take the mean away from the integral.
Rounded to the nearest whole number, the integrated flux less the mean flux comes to 216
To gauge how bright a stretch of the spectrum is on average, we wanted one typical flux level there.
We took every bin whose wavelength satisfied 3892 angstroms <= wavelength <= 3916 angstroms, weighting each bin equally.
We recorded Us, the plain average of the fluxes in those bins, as 10.6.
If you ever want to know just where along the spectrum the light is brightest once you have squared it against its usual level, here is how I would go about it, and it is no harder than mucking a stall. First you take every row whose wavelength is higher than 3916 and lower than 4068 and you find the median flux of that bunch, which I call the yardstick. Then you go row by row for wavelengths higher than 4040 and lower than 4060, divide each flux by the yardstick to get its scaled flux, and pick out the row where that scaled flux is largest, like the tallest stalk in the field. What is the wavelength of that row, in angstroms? 4054.0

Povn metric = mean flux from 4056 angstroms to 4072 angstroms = 9.3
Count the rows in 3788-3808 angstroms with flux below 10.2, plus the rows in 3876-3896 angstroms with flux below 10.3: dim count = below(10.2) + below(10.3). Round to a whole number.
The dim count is 0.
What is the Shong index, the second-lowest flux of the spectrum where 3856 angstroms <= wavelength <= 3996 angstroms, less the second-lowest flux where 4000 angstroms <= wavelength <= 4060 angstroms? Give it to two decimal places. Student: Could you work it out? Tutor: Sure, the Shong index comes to 0.70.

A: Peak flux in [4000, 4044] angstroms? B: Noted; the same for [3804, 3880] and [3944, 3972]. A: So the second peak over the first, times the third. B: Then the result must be 13.5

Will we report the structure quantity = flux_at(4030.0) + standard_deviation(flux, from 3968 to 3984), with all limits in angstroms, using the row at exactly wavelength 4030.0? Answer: 9.7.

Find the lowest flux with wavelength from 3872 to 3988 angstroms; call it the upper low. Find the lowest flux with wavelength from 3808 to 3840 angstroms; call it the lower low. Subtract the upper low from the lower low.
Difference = 1.4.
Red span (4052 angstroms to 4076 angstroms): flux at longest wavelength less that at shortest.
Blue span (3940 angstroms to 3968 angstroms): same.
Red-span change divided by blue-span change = 0.4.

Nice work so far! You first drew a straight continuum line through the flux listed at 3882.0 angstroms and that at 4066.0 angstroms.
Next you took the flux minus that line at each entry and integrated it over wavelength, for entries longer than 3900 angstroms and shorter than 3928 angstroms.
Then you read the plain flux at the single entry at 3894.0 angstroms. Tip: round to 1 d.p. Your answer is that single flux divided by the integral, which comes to 13.4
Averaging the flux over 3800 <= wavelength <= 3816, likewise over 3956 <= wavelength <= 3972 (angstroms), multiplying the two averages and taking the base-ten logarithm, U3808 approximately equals 2.10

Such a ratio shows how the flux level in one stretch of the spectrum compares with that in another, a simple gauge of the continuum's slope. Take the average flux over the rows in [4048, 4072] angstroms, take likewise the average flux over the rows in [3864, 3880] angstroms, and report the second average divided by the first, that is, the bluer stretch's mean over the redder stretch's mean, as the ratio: 1.28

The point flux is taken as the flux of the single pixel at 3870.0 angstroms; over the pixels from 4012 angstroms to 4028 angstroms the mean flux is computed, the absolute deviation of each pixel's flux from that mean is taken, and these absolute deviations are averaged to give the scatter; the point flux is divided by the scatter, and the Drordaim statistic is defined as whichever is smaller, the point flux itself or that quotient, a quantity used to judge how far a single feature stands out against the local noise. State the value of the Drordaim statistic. 13.1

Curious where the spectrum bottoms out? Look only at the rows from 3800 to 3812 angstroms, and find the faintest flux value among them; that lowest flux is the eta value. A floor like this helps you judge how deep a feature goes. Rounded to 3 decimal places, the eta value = 11.600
